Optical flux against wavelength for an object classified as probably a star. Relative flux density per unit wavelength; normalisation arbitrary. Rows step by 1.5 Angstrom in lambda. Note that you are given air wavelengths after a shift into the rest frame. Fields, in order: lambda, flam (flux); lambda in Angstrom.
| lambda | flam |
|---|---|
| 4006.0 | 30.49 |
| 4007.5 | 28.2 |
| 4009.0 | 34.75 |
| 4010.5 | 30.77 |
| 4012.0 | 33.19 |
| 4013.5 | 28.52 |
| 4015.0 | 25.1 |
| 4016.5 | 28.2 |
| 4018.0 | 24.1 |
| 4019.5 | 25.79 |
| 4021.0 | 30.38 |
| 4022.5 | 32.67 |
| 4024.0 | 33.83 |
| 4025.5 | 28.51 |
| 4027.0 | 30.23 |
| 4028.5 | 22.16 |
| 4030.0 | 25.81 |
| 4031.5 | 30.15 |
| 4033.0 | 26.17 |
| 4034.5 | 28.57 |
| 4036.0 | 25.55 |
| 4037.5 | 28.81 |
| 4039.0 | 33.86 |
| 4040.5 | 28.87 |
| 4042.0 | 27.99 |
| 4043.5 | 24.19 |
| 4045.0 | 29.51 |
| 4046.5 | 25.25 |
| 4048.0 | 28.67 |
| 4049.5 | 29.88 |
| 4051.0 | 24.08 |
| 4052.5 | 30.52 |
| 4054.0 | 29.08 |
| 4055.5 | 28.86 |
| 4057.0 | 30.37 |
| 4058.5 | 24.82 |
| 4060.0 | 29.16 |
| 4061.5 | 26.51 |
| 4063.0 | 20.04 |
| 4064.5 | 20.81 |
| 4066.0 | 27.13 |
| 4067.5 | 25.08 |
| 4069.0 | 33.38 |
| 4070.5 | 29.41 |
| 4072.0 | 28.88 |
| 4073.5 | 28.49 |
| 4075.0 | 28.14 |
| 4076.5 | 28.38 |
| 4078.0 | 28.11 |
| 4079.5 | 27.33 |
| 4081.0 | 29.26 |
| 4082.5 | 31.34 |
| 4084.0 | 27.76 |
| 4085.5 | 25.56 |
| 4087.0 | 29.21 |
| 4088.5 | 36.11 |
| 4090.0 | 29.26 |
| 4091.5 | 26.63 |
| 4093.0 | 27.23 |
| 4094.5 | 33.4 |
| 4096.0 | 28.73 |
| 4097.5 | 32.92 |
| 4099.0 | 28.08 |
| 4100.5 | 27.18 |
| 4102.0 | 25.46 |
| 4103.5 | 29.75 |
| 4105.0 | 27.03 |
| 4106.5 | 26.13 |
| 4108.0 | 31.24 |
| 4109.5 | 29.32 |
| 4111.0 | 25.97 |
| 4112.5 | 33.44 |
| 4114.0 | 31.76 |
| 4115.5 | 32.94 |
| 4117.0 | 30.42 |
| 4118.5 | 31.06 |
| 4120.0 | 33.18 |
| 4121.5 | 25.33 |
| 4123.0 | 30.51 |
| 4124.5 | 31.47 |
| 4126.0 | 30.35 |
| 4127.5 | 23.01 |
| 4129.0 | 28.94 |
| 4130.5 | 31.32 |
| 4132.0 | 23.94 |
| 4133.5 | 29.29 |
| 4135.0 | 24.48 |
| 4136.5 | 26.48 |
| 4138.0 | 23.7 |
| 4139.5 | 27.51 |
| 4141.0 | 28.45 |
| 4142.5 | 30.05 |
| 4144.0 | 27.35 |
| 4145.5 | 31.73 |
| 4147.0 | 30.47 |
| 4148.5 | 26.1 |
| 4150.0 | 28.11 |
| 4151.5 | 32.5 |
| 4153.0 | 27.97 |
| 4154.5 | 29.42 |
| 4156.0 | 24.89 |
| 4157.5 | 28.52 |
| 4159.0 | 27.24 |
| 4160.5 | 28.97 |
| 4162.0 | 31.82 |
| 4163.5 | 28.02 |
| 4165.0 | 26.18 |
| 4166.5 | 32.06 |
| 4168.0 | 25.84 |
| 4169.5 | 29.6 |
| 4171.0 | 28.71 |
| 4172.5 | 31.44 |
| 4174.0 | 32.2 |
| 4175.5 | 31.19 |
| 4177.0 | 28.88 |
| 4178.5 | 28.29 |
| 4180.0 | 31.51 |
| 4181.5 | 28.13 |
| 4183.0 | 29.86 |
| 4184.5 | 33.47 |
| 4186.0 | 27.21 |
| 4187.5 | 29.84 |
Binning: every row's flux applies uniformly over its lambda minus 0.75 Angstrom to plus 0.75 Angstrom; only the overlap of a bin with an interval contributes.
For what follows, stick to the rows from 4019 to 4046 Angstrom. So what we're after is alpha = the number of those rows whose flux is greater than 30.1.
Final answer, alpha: 6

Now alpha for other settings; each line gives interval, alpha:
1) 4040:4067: 2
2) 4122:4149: 6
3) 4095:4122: 8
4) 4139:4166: 4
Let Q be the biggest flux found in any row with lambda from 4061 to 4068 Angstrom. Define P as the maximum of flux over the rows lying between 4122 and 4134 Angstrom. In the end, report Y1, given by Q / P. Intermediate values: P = 31.47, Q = 27.13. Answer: 0.86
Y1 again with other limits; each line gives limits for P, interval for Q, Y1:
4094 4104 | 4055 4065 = 0.91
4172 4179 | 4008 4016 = 1.08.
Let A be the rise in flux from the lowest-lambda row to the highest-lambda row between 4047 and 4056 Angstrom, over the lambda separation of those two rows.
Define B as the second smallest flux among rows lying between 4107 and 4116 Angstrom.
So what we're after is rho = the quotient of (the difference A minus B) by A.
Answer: -1156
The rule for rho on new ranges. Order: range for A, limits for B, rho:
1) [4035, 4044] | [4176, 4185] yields 157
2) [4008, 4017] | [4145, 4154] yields 33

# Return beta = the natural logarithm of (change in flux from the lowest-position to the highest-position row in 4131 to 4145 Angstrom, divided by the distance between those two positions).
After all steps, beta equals -1.3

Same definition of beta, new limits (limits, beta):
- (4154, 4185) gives -2.0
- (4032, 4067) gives -3.5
